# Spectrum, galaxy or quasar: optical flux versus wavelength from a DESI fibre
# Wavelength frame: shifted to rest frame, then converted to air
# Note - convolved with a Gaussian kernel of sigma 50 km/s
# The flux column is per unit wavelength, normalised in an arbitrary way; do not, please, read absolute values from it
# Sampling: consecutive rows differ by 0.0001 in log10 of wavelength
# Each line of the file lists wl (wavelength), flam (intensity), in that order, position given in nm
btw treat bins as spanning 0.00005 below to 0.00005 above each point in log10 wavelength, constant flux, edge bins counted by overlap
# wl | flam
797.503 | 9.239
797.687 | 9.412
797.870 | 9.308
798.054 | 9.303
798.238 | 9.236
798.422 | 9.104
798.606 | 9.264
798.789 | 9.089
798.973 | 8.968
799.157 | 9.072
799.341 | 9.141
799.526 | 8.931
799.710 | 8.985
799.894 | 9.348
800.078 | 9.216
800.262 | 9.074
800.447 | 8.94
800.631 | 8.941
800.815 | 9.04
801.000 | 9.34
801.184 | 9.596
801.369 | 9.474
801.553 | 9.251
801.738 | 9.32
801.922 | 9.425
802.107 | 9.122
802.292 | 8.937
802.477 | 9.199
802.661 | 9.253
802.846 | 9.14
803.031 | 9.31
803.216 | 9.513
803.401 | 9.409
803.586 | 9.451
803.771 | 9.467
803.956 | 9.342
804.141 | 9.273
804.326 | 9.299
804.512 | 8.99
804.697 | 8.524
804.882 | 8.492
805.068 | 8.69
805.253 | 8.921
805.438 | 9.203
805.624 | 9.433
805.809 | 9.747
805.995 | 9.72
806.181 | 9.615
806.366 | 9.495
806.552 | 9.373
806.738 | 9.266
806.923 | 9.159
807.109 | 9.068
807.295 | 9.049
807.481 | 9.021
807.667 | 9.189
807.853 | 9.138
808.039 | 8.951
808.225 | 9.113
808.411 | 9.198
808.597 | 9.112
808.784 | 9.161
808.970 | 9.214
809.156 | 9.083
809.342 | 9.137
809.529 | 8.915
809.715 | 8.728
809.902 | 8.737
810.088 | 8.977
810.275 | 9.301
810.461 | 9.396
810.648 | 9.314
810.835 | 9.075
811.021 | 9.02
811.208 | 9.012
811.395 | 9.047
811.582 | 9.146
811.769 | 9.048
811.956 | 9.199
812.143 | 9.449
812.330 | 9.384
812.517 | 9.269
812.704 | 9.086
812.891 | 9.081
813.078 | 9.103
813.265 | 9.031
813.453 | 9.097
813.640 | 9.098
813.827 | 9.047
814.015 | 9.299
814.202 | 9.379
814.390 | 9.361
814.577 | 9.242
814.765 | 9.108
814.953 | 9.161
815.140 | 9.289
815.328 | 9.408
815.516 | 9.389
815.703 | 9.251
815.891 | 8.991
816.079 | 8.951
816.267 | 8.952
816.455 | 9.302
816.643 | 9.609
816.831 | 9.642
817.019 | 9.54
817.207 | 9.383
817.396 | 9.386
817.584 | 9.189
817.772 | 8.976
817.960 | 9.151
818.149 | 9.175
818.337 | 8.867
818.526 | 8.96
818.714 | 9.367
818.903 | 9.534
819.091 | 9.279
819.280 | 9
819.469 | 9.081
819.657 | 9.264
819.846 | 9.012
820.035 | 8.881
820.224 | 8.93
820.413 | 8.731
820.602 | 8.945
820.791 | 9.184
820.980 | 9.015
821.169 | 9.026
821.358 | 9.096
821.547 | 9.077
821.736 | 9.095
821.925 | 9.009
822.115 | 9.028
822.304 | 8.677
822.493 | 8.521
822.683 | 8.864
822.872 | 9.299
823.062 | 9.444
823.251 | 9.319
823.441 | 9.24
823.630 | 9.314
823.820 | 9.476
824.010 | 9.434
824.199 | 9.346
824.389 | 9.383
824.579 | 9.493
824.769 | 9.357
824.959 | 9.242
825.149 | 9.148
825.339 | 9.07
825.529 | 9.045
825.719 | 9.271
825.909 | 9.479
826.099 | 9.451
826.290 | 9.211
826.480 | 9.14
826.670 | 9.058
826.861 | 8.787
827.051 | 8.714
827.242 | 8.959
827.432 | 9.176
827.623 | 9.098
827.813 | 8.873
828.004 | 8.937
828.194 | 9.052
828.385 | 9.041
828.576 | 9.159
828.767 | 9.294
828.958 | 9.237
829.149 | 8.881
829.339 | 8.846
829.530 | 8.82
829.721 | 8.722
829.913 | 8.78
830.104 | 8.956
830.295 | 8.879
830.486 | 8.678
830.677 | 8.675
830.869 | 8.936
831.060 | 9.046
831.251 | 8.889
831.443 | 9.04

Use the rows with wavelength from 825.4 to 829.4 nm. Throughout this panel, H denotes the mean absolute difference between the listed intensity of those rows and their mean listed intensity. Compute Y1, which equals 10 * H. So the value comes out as 1.6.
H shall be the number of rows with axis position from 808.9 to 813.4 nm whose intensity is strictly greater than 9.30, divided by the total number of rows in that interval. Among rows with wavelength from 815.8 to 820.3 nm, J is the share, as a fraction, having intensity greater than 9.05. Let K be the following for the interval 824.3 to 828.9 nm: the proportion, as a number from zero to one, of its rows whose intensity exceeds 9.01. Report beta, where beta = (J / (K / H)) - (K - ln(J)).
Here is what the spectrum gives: -1.2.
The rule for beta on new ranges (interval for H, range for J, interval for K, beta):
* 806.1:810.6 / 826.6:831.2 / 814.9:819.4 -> -1.9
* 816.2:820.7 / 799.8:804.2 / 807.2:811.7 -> -0.6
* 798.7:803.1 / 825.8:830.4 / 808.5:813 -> -1.5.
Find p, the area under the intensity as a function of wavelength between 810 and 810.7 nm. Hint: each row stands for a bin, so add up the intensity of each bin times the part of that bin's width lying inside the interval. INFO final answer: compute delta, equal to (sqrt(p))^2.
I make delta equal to 6.47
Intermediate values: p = 6.47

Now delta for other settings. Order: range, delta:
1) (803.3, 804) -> 6.60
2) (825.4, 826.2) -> 7.44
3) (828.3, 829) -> 6.42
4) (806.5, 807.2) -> 6.45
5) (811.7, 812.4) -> 6.49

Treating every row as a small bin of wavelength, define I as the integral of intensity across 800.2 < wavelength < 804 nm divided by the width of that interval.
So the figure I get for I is 9.26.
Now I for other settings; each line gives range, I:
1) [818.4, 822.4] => 9.05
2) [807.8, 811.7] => 9.08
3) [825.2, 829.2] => 9.09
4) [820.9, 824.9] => 9.17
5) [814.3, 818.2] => 9.26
